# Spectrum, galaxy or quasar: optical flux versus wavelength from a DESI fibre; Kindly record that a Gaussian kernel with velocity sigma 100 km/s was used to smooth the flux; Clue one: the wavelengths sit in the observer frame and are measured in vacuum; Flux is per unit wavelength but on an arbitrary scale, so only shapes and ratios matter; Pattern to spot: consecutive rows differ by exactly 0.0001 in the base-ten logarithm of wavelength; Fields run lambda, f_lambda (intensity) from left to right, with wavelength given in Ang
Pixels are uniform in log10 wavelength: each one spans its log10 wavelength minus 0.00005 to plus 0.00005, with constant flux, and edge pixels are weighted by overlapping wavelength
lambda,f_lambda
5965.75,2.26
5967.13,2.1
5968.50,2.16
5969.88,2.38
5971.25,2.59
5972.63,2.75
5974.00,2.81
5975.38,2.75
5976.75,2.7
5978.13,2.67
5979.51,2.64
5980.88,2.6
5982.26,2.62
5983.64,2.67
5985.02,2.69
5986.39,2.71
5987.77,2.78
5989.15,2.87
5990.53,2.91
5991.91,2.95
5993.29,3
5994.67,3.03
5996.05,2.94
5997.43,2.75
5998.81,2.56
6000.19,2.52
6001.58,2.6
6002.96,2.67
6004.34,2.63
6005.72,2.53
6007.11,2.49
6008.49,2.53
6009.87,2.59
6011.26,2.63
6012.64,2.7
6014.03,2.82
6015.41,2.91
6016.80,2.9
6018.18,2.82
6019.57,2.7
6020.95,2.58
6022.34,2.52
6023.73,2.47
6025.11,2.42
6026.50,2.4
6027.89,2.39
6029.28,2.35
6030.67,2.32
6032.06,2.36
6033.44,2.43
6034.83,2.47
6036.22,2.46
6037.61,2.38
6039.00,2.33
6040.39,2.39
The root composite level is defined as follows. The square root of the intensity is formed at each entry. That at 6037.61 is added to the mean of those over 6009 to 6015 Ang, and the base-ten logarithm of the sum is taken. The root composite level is 0.503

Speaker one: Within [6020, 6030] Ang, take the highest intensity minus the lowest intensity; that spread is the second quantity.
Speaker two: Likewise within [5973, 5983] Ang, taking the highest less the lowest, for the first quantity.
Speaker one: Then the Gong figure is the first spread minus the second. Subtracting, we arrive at 0.0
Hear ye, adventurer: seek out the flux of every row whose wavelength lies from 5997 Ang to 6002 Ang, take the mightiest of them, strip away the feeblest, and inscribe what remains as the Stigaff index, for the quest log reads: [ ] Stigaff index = 0.23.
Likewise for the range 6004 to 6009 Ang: 0.14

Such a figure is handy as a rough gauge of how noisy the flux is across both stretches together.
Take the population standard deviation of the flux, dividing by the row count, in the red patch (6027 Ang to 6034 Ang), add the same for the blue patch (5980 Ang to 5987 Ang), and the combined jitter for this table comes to 0.08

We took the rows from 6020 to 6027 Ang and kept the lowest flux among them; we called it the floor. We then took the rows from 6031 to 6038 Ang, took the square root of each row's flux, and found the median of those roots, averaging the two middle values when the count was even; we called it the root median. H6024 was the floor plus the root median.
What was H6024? 4.0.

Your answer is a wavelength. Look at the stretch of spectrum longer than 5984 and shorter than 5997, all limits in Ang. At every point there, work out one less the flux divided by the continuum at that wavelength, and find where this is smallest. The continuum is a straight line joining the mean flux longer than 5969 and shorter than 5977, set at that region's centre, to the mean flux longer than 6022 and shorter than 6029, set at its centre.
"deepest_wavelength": 5994.67 Ang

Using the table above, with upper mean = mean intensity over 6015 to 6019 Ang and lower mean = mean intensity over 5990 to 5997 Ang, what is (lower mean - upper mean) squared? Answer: 0.01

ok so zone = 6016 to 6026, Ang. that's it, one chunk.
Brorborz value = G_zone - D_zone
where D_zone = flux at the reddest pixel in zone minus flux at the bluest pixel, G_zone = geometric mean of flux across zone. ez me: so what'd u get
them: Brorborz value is 3.10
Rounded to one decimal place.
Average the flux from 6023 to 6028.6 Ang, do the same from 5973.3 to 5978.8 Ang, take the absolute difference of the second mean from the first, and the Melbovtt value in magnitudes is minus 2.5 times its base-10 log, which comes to 1.3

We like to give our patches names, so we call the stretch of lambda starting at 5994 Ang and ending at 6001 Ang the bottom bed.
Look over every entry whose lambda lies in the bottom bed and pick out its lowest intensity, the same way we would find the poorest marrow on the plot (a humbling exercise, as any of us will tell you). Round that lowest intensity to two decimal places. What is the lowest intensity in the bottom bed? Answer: 2.52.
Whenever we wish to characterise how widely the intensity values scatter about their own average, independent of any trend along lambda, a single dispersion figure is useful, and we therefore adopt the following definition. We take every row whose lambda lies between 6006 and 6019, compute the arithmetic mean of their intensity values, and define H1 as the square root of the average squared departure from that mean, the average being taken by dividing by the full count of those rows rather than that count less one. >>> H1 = 0.15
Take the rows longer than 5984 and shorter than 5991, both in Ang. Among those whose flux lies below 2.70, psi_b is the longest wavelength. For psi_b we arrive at 5985.02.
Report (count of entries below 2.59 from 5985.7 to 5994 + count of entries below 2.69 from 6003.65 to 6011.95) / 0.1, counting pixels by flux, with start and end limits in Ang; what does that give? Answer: 60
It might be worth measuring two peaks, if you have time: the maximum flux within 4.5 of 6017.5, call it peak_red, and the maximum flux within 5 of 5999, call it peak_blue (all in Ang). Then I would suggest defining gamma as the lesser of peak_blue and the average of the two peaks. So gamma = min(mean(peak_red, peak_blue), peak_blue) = 2.97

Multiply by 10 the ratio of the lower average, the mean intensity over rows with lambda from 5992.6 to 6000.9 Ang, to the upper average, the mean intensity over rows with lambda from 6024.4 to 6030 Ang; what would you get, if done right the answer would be 11.7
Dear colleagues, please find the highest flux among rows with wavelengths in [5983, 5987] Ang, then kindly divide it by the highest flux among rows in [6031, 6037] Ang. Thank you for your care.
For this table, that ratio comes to 1.10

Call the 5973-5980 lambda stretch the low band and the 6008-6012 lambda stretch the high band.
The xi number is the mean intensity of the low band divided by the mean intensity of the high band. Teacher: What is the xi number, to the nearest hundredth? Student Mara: 1.05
